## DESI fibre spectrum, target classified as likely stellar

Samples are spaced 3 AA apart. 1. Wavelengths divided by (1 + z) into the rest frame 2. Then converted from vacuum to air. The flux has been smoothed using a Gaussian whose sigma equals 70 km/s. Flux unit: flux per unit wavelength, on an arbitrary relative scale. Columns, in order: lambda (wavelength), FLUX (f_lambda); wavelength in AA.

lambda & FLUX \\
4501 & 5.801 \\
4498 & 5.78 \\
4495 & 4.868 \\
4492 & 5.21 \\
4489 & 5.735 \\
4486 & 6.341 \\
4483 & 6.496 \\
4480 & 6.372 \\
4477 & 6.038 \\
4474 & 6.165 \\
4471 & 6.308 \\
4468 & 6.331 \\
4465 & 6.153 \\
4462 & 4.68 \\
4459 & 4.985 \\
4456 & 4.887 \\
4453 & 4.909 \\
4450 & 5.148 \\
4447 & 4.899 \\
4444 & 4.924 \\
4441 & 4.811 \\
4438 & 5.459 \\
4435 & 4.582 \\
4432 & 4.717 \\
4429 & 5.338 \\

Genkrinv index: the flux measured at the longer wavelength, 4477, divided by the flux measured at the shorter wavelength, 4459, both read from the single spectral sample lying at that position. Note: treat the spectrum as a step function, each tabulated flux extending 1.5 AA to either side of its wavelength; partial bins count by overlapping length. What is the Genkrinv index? 1.21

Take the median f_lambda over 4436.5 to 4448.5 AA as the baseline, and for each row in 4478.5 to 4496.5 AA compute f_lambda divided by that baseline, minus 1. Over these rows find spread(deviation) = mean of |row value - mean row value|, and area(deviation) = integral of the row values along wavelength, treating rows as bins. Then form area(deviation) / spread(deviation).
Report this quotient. 29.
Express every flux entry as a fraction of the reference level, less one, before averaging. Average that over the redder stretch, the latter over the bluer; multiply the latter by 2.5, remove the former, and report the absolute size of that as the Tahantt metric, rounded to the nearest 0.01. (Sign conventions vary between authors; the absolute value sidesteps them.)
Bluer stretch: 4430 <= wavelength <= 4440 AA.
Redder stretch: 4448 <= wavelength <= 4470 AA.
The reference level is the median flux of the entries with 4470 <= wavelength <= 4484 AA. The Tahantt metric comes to 0.39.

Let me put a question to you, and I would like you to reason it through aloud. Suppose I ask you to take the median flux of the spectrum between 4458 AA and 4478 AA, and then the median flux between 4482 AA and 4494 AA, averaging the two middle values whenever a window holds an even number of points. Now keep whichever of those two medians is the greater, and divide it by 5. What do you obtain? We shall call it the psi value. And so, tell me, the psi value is 1.23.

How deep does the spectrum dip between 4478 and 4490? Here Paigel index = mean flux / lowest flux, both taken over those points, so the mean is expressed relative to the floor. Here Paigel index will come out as 1.09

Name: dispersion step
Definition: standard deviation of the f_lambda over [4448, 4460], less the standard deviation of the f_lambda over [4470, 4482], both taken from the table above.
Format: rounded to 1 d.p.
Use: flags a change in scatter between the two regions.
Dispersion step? 0.0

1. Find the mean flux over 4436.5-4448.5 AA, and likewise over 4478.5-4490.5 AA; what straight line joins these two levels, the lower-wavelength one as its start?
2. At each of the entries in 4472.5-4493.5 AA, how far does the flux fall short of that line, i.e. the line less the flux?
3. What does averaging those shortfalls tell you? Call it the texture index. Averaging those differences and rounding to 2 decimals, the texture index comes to 0.14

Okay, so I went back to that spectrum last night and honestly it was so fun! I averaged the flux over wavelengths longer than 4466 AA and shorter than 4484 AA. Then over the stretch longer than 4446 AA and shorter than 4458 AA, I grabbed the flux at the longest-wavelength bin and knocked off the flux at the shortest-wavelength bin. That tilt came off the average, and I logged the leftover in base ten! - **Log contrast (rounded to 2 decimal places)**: 0.80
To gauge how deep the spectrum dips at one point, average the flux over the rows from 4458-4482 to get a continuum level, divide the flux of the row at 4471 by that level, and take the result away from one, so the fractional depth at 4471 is -0.07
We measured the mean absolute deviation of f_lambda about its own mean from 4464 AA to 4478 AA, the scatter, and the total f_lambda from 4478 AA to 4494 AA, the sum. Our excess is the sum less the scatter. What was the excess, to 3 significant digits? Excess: 30.1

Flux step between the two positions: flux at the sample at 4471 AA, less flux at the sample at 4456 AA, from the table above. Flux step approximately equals 1.42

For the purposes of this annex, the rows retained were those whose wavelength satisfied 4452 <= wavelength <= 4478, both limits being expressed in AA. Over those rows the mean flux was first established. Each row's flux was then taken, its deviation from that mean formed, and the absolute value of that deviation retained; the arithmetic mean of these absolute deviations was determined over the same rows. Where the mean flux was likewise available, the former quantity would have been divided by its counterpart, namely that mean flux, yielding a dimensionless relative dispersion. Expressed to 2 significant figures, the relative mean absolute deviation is 0.12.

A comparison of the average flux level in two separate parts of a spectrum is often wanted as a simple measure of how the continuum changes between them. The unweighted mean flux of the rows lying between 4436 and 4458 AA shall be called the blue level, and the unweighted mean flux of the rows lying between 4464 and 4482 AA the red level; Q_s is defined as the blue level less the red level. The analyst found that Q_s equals -1.2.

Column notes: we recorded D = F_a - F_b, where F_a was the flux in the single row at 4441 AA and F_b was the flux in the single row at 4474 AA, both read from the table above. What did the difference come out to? -1.4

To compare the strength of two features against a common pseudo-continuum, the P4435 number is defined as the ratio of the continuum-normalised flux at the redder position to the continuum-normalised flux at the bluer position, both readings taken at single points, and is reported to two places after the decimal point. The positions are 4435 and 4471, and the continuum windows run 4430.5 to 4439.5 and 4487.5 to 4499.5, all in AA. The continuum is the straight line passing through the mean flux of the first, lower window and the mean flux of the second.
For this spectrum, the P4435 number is 1.30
